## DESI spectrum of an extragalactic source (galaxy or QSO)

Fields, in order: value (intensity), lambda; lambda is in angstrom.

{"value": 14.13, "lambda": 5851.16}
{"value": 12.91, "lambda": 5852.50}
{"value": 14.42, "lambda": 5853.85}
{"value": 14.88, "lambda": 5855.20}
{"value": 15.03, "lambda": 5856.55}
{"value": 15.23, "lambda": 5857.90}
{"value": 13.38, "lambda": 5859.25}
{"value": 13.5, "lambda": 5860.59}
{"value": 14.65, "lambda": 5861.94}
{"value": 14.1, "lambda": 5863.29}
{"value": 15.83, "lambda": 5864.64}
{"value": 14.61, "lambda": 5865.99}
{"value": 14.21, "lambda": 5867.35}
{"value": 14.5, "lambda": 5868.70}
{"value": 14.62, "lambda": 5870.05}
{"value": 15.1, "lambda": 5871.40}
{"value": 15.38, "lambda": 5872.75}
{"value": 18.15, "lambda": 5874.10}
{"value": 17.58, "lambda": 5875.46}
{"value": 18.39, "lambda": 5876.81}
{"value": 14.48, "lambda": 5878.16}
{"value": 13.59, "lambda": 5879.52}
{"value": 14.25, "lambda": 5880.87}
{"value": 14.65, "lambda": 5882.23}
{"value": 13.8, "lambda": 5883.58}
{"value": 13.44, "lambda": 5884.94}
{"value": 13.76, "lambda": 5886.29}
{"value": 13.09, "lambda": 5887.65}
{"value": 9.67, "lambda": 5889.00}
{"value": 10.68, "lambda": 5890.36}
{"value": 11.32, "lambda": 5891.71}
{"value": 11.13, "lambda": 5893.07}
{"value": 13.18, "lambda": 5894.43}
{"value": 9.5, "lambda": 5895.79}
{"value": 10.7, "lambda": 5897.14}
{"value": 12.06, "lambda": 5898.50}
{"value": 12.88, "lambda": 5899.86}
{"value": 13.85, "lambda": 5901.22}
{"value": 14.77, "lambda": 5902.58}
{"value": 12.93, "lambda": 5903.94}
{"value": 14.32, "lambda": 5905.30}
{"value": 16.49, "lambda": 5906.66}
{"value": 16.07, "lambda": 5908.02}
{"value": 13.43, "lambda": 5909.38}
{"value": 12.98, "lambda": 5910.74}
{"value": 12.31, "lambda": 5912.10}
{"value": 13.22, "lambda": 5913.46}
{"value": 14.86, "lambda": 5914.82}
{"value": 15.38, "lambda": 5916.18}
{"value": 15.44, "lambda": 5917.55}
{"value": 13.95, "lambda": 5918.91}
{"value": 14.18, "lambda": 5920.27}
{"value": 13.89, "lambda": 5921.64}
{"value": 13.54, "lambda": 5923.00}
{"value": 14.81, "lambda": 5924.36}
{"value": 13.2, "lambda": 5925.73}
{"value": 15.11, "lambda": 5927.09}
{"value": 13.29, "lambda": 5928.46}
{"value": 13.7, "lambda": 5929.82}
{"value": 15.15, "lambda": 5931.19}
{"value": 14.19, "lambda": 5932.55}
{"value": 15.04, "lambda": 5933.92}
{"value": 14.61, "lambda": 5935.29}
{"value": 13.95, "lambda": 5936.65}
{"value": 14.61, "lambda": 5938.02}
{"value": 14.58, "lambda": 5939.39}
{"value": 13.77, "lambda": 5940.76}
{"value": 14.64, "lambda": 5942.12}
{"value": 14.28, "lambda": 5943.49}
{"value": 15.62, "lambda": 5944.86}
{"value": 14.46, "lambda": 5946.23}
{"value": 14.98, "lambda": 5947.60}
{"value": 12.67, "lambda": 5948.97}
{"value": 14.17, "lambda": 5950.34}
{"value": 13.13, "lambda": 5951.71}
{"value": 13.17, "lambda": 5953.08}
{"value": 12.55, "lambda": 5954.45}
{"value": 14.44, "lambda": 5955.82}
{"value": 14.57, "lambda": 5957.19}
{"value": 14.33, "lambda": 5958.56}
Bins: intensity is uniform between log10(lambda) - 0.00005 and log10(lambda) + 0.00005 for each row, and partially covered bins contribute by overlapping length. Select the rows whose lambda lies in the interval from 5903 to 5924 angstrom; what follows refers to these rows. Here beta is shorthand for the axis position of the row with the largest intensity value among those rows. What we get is 5906.66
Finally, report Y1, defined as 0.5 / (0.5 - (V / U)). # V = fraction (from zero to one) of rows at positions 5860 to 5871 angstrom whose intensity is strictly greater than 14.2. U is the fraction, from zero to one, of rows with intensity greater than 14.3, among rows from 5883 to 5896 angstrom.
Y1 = 0.0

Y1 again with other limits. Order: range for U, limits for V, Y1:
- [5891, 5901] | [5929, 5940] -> 0.0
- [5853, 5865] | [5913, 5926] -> -5.0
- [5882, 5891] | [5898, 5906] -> -0.3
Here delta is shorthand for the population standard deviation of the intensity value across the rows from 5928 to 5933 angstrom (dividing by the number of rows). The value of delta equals 0.7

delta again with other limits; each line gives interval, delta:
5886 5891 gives 1.7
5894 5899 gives 1.4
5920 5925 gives 0.5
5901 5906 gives 0.7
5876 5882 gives 1.9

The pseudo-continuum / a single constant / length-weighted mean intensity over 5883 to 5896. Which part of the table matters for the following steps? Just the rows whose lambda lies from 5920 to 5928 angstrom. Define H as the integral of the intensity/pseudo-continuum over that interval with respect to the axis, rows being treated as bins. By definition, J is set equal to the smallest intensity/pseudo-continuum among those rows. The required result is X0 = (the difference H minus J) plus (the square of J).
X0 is 9.5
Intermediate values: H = 9.4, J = 1.10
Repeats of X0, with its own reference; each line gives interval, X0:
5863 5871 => 10.0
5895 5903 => 8.0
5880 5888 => 9.3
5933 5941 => 9.8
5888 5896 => 7.2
